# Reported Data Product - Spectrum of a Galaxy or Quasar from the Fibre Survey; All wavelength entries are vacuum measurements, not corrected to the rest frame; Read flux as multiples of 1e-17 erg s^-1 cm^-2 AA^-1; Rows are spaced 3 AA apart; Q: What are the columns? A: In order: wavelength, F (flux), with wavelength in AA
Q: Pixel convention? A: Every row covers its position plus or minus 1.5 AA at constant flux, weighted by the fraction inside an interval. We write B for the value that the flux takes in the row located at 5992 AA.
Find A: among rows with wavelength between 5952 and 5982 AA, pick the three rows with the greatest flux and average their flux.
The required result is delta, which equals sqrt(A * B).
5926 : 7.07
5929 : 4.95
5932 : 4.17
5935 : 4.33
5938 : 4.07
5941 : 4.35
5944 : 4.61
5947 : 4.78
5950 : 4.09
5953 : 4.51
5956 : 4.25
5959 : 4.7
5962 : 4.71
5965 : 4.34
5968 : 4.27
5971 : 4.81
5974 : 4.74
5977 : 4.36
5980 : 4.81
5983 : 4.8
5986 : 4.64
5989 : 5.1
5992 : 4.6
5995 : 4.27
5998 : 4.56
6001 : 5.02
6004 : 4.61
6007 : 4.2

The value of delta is 4.69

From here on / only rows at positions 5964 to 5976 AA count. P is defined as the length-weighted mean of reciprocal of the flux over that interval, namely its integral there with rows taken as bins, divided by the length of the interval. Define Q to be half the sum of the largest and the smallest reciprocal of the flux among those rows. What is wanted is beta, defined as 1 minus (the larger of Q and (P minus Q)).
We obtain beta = 0.779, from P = 0.221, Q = 0.221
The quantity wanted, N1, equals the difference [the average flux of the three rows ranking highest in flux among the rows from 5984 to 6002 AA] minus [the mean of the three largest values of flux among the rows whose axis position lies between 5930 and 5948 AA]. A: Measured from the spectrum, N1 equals 0.34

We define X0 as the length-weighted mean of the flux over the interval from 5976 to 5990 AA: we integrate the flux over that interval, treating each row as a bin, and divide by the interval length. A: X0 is 4.7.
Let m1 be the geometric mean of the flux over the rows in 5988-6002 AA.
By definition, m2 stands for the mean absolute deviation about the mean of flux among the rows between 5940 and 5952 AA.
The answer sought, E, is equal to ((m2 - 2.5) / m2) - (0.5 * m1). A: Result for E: -11.9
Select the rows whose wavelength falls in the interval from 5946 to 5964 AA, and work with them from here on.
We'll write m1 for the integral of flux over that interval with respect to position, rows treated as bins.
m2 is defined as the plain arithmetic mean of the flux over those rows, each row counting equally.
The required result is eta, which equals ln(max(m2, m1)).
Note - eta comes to 4.39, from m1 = 80.9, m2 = 4.51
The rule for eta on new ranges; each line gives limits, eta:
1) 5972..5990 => 4.45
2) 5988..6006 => 4.43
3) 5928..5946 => 4.37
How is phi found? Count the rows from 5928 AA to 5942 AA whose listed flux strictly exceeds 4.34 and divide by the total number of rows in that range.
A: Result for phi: 0.4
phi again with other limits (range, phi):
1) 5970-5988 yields 1.0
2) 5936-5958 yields 0.6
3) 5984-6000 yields 0.8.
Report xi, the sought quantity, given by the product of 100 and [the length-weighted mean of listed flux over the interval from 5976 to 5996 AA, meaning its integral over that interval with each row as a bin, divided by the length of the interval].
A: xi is 467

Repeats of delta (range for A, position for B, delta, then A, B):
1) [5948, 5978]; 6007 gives 4.47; 4.75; 4.2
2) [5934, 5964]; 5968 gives 4.49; 4.73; 4.27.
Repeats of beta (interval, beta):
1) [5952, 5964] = 0.776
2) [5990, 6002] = 0.783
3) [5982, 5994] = 0.793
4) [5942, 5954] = 0.773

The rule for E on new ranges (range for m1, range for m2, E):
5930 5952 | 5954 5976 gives -12.4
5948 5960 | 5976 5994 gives -14.7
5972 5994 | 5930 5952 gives -13.7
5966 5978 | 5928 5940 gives -10.0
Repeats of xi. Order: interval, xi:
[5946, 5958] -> 440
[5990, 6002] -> 462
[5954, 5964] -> 454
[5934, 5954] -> 439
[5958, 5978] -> 456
